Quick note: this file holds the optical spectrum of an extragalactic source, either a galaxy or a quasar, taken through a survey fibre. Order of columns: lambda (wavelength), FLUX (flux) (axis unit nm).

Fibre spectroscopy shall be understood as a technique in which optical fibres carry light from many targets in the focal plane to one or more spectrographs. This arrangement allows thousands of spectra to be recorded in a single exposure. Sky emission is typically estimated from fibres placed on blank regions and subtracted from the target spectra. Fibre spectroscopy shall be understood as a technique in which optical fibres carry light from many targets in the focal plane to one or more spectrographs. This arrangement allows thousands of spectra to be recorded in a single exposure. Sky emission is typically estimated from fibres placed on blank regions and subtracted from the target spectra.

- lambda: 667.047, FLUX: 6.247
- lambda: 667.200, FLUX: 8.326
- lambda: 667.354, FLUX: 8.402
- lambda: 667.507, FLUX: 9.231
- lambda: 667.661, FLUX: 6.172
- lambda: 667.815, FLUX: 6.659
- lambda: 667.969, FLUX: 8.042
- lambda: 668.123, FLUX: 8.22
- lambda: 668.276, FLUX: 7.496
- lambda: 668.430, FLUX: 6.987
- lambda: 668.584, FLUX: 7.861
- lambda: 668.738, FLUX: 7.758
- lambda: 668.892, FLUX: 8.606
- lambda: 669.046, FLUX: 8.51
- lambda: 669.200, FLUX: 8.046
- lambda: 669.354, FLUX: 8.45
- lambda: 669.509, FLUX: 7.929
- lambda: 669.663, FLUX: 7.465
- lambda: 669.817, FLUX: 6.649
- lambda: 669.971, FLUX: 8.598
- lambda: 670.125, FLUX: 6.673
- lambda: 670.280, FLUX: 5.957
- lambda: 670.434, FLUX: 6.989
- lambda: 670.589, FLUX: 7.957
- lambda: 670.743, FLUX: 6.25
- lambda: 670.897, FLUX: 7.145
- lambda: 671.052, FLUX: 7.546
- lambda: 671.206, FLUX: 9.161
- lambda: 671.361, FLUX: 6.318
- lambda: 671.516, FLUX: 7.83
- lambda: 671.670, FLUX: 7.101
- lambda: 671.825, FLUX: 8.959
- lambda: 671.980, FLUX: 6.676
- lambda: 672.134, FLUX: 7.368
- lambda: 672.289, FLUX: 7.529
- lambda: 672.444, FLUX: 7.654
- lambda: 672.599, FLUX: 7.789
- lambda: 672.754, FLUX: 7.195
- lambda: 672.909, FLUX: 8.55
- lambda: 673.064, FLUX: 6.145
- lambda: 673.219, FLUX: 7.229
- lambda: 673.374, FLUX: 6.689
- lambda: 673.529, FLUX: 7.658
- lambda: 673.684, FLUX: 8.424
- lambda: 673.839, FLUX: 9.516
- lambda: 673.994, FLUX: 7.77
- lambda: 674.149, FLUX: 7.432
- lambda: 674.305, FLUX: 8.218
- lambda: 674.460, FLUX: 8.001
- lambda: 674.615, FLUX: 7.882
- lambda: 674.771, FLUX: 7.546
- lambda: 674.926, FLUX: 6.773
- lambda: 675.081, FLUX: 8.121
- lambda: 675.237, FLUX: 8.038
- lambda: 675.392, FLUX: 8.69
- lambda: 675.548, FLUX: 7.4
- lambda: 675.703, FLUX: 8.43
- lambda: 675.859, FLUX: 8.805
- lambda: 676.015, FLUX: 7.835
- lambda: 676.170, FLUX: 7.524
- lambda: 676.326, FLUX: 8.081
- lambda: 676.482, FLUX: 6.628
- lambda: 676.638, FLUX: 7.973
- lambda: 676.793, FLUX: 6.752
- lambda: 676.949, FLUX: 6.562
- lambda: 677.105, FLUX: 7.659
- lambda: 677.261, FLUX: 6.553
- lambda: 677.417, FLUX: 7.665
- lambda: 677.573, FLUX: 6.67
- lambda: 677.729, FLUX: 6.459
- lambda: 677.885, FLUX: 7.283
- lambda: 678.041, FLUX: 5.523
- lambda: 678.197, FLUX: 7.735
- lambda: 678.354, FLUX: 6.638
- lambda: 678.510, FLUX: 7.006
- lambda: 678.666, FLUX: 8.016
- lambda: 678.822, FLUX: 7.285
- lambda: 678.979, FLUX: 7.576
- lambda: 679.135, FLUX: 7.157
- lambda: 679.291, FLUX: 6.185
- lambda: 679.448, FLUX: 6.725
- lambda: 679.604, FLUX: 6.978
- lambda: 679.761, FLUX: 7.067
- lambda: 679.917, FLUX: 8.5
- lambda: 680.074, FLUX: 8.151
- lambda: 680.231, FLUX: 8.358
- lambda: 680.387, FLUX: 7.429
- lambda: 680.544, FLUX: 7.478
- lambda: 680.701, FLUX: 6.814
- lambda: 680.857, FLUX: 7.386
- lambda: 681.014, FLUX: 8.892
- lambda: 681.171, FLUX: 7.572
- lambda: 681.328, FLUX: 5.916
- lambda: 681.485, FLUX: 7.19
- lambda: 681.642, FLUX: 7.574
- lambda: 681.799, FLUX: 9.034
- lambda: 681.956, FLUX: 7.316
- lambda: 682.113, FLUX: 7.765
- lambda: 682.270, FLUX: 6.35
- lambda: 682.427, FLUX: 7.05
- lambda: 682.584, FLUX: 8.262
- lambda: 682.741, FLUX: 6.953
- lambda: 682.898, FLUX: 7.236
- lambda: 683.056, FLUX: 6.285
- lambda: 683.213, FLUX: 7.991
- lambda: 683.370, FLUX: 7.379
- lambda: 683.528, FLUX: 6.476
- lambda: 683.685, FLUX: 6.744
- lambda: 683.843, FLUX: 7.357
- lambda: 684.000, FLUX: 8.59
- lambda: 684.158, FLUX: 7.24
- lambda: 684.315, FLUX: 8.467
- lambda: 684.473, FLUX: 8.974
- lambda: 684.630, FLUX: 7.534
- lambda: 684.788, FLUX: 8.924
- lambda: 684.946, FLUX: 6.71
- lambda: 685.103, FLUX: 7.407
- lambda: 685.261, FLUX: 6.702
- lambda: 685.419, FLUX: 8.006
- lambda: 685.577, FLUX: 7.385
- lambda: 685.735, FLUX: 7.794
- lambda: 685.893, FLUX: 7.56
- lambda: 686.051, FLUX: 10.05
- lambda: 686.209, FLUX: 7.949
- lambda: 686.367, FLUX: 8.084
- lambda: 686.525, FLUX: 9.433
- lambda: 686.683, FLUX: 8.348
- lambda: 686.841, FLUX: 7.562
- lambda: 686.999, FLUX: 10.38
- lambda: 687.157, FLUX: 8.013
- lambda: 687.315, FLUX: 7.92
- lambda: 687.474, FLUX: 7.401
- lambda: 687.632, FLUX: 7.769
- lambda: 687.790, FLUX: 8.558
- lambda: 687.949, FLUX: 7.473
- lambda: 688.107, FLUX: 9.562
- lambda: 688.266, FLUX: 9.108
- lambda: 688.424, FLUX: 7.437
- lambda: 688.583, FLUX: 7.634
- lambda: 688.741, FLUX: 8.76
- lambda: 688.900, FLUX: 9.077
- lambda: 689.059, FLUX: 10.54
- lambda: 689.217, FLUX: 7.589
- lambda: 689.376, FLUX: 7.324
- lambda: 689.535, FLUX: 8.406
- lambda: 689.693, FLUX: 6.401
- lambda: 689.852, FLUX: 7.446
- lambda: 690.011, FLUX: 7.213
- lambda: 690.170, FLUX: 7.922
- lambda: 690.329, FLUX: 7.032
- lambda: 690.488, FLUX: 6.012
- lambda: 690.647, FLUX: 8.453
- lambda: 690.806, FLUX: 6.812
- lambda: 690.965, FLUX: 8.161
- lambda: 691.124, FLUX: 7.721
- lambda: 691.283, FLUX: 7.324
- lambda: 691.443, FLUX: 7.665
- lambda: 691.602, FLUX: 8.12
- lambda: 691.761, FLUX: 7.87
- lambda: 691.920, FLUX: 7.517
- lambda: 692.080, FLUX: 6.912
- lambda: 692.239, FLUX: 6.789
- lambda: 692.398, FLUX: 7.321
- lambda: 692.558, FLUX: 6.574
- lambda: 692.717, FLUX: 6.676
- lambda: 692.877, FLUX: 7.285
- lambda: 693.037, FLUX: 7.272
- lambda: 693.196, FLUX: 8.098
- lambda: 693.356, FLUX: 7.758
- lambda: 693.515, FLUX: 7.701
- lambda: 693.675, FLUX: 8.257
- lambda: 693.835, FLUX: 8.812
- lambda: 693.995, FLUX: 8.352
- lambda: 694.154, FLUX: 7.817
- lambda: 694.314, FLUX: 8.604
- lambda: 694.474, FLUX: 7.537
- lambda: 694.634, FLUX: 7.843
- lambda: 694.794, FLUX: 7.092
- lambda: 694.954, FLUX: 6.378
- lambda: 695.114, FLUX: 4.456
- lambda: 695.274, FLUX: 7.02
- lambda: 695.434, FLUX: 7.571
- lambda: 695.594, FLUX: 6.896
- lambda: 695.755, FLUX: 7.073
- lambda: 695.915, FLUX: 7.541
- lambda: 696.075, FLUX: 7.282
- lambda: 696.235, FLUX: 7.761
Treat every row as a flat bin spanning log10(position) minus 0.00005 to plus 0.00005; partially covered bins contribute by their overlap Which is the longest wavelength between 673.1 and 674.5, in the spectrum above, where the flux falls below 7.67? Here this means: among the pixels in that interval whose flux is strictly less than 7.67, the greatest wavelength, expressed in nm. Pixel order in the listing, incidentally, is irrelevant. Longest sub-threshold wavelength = 674.149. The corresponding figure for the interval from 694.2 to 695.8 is 695.755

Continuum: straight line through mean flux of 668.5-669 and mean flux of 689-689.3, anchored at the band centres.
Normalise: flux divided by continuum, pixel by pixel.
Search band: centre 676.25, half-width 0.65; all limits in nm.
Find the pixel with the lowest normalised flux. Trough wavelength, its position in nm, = 676.482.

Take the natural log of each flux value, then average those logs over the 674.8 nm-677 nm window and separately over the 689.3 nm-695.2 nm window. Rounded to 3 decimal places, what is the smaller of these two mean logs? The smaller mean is 1.999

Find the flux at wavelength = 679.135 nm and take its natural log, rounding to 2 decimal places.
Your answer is 1.97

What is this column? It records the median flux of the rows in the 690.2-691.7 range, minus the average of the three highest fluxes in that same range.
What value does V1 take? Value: -0.6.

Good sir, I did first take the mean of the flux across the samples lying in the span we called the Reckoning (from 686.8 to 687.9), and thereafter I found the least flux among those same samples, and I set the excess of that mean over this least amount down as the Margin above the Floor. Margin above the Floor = 0.83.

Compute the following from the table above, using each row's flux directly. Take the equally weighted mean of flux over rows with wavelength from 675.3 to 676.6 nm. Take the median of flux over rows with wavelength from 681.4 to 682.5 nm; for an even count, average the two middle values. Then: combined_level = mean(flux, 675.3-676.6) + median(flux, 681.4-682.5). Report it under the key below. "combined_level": 15.2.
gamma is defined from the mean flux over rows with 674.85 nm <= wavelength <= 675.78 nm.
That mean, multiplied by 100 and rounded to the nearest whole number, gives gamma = 791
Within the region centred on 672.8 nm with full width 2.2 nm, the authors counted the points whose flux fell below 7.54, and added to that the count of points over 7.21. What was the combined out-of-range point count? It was 17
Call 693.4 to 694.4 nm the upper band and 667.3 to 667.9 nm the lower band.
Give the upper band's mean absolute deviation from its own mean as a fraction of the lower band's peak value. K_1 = 0.036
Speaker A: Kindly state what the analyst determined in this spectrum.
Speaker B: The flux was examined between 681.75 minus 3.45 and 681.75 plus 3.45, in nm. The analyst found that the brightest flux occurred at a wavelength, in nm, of 681.799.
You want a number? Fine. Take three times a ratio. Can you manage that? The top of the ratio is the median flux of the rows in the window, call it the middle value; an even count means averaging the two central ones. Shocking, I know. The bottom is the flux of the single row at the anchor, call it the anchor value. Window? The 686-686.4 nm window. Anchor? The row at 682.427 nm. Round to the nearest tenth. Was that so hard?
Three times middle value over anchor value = 3.4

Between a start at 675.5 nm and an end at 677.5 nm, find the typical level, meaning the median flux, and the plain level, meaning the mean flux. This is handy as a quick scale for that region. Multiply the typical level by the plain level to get 57.7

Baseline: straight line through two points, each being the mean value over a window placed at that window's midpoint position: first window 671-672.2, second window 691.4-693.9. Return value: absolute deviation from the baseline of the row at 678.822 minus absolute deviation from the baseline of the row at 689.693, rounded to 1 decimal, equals -0.8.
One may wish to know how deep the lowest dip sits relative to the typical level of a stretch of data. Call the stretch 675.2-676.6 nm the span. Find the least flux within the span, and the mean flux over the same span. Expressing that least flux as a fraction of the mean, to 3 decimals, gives 0.835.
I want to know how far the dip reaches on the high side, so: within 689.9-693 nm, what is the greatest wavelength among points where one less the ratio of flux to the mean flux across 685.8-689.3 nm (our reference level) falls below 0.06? 691.602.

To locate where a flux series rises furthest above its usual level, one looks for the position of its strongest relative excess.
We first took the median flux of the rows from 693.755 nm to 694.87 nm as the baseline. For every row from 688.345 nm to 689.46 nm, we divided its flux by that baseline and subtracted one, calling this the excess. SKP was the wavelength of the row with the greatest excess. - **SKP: 689.059 nm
